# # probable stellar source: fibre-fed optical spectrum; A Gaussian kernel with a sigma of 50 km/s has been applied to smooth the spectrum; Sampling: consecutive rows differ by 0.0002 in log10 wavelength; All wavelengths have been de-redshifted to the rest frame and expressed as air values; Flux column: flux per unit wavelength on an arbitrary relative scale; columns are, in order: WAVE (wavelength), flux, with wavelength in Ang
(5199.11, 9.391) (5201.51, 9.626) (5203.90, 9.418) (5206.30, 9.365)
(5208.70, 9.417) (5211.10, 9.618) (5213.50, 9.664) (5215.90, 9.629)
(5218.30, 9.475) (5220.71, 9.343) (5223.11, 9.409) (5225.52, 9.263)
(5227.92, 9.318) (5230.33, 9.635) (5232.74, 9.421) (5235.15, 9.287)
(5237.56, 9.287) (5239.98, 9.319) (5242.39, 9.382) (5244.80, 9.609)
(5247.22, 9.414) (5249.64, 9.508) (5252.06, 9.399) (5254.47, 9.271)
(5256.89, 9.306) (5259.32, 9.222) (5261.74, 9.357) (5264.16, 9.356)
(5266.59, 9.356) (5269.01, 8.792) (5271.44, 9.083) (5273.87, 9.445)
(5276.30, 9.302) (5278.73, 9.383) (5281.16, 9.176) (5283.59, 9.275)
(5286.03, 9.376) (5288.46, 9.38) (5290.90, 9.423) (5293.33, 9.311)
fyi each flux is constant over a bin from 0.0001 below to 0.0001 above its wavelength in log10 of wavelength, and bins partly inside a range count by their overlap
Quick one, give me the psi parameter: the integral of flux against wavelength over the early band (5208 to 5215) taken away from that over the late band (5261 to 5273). 43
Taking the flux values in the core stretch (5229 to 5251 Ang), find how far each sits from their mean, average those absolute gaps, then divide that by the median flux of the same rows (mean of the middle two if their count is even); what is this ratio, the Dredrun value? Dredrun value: 0.011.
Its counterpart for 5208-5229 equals 0.013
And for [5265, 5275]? 0.025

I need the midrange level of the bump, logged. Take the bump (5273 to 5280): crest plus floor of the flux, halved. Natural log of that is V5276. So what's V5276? 2.24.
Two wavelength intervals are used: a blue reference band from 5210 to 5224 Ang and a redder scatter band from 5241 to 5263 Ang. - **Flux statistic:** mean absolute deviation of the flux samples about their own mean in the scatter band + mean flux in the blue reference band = 9.61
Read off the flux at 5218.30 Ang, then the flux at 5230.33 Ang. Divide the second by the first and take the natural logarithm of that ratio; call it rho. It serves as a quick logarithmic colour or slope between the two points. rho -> 0.017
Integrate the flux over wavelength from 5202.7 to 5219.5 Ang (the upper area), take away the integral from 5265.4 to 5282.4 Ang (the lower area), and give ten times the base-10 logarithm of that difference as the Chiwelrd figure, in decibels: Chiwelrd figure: 5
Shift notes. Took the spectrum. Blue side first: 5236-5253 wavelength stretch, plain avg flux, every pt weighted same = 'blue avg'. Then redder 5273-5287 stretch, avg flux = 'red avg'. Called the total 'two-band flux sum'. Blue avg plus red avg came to 18.7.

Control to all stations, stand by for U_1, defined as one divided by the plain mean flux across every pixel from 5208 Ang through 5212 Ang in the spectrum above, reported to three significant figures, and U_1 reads 0.105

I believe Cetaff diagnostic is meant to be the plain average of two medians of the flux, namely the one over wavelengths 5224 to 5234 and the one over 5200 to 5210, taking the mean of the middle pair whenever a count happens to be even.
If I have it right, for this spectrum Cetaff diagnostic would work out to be 9.39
